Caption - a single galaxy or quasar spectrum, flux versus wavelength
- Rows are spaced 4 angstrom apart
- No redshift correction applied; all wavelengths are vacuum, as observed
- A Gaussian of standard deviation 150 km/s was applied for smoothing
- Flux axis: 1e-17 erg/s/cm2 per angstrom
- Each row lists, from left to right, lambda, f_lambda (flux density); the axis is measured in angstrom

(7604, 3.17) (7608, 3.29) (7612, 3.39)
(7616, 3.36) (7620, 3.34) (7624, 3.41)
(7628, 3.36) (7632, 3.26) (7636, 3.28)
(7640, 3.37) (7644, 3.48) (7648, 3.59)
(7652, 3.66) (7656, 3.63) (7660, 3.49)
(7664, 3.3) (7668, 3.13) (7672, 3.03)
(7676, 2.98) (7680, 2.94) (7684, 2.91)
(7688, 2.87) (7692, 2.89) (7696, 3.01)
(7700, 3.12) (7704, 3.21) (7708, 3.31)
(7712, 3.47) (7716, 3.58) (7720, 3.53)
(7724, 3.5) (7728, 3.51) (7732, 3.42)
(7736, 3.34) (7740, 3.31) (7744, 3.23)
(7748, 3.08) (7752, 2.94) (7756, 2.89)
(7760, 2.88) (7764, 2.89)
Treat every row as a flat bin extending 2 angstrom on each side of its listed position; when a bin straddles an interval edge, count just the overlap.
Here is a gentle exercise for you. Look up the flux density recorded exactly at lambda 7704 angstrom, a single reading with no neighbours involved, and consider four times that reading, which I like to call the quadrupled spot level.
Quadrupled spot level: 12.8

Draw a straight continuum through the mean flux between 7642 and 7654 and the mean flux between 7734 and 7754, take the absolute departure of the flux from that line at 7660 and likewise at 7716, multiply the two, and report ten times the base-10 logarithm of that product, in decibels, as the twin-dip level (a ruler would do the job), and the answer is -20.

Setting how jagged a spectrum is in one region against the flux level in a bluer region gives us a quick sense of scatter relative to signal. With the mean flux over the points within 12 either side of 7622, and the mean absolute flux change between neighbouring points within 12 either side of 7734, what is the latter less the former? -3.30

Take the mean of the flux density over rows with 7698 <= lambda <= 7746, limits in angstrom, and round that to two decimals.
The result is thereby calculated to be 3.38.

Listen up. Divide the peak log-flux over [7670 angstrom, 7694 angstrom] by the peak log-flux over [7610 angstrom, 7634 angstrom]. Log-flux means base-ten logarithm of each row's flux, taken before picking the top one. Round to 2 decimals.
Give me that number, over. 0.90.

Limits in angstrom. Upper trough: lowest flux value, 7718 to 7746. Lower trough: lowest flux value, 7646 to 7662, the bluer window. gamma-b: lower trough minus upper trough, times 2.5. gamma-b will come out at 0.65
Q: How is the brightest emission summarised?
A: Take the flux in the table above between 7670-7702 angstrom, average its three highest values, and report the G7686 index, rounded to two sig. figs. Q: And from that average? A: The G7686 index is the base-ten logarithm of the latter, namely 0.48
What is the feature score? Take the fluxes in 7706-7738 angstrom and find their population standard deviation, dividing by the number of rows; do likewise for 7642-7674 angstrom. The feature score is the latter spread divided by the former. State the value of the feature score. 2.5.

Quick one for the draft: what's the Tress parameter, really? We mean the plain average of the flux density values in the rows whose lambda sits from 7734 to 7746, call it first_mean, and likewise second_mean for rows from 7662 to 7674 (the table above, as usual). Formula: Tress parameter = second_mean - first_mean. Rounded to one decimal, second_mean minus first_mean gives -0.1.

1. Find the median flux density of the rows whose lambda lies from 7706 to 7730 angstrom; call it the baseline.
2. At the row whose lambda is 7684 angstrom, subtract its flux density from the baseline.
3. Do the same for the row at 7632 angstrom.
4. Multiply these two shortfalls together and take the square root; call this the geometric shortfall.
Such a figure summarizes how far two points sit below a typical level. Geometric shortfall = 0.38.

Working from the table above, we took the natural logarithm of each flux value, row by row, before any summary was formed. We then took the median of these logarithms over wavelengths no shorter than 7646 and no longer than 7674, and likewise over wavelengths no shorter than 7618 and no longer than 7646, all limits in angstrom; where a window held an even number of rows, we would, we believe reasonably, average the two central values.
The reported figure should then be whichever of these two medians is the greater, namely 1.25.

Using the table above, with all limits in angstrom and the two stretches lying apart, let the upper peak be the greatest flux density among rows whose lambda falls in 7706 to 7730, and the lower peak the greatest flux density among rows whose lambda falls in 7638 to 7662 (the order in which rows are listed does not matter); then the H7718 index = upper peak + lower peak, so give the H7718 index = 7.24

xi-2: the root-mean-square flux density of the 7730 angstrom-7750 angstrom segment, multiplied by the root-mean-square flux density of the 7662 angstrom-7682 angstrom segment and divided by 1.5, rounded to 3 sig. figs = 6.73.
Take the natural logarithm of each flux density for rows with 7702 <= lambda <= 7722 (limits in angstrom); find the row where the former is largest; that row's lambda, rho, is 7716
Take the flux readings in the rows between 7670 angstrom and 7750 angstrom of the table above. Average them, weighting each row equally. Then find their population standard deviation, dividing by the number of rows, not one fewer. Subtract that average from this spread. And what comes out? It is -2.98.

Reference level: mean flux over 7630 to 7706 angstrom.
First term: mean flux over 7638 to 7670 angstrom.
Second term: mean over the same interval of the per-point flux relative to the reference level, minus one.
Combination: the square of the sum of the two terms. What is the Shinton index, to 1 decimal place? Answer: 12.5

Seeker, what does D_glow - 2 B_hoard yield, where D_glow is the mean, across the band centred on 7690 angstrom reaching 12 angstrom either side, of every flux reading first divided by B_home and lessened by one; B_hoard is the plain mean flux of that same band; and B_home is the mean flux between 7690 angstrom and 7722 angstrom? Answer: -6.01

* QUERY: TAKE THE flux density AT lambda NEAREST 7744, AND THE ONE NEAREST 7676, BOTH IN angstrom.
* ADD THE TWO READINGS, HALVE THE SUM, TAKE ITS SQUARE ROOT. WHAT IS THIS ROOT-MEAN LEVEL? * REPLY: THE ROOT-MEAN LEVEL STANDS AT 1.76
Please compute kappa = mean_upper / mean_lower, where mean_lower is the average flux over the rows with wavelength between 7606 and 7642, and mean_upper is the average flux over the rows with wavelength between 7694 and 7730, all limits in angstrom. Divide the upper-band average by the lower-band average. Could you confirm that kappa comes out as 1.01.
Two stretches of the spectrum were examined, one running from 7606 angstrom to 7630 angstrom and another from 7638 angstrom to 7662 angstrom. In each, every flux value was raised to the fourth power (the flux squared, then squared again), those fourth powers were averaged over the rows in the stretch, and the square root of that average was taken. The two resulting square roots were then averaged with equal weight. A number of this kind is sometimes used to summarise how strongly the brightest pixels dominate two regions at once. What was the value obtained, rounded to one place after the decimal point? 11.9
